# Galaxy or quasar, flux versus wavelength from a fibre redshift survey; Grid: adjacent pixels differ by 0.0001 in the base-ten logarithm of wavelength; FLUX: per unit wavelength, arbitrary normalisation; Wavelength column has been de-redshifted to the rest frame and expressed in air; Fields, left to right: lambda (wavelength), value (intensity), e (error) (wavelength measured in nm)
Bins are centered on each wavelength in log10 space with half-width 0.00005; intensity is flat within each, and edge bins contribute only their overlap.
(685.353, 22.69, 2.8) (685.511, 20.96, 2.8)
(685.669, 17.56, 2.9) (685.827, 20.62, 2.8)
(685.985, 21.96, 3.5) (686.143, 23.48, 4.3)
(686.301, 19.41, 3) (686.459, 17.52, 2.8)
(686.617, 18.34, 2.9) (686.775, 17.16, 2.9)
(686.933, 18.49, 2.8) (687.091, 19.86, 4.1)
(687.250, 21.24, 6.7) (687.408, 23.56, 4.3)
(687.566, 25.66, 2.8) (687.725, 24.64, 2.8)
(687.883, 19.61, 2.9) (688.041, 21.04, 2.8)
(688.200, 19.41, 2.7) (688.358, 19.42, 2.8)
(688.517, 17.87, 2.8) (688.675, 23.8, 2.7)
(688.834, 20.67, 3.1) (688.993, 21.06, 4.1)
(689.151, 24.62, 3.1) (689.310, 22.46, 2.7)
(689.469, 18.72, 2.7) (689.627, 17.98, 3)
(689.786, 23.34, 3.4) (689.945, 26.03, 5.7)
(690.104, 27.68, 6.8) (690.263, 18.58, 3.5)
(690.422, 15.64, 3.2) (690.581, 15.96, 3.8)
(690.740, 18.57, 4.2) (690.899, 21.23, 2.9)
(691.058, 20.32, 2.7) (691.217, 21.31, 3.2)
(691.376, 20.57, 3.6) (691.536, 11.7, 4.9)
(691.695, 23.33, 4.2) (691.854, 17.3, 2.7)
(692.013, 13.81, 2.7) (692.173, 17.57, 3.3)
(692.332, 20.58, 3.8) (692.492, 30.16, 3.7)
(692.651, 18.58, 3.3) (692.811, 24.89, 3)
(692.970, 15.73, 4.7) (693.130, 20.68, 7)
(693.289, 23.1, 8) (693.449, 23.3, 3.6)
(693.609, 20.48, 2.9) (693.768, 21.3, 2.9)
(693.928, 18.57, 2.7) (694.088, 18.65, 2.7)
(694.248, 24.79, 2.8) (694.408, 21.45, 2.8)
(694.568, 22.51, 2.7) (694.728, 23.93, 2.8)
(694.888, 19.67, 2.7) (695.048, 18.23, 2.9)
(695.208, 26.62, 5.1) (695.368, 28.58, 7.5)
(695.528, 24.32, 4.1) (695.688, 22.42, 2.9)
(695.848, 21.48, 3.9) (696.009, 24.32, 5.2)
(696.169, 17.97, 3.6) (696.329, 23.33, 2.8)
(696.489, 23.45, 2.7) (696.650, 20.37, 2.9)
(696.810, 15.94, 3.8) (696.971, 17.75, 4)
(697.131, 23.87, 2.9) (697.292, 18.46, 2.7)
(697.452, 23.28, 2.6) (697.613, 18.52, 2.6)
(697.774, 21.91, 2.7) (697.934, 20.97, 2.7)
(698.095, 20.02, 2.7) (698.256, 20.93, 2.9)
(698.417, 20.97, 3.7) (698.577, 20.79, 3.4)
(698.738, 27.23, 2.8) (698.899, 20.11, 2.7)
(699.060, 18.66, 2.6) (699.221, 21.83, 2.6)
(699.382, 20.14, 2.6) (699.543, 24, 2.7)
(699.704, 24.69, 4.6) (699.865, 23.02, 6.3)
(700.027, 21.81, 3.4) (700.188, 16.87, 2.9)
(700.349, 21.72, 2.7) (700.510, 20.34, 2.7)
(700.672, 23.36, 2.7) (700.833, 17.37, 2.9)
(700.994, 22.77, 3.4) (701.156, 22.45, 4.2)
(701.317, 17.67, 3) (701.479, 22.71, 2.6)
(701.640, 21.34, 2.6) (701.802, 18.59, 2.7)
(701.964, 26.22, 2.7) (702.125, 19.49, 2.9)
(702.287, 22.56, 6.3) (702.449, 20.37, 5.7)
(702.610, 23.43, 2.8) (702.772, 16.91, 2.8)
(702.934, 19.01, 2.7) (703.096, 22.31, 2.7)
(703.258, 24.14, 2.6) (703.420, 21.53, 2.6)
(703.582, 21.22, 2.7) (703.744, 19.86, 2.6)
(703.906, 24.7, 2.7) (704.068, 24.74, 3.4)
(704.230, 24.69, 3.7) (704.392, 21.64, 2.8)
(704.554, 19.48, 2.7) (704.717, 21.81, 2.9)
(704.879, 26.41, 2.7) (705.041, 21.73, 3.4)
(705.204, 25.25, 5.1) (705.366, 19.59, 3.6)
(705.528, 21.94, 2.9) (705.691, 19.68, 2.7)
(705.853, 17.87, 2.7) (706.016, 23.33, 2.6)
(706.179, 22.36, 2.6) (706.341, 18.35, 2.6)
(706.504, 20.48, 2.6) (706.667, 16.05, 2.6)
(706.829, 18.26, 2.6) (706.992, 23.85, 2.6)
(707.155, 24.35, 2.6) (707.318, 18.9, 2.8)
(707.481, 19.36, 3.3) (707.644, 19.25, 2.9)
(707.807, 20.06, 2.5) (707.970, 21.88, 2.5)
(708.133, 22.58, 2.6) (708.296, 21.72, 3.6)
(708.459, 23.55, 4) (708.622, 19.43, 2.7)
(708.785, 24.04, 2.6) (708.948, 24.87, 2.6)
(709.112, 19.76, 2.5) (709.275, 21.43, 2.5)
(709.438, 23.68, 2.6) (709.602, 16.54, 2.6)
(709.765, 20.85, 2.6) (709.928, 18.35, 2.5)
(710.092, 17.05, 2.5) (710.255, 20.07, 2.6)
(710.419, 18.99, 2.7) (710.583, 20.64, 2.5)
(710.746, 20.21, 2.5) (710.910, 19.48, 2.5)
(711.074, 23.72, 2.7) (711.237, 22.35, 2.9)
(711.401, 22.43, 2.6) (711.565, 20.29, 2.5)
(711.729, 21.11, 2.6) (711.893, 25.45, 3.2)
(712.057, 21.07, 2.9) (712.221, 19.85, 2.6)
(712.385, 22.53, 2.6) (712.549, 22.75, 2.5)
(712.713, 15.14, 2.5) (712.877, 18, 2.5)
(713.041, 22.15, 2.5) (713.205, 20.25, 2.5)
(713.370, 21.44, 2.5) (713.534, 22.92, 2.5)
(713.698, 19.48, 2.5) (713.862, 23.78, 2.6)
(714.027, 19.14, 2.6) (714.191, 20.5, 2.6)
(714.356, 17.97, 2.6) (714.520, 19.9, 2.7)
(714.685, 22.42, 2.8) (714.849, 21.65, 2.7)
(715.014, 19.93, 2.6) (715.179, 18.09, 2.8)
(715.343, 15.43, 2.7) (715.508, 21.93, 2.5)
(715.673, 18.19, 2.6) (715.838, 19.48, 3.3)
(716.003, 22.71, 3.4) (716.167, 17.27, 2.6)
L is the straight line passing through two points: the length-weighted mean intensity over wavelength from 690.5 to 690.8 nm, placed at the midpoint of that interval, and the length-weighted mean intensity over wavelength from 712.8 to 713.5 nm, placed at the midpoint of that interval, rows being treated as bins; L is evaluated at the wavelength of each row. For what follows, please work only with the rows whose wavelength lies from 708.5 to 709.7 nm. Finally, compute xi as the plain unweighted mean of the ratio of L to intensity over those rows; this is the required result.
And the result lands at 0.95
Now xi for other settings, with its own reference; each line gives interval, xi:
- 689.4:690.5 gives 0.84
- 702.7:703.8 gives 0.93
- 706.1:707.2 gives 0.98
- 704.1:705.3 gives 0.85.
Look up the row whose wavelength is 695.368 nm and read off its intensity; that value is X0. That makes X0 28.58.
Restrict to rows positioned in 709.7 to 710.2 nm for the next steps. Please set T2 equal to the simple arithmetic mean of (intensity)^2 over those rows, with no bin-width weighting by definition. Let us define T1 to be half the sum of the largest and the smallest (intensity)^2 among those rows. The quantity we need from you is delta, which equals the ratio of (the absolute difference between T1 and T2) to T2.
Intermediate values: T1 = 363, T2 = 354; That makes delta 0.024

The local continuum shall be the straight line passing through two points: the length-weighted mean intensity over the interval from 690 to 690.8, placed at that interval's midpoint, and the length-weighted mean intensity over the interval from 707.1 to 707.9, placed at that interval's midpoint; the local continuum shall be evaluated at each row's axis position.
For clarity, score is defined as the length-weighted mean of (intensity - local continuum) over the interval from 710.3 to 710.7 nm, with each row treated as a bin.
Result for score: -1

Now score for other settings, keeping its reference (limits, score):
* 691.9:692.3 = -3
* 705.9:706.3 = 2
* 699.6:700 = 4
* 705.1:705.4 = 3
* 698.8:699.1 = 0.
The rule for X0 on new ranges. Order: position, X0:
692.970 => 15.73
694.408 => 21.45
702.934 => 19.01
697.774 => 21.91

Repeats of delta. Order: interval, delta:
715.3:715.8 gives 0.027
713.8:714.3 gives 0.034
